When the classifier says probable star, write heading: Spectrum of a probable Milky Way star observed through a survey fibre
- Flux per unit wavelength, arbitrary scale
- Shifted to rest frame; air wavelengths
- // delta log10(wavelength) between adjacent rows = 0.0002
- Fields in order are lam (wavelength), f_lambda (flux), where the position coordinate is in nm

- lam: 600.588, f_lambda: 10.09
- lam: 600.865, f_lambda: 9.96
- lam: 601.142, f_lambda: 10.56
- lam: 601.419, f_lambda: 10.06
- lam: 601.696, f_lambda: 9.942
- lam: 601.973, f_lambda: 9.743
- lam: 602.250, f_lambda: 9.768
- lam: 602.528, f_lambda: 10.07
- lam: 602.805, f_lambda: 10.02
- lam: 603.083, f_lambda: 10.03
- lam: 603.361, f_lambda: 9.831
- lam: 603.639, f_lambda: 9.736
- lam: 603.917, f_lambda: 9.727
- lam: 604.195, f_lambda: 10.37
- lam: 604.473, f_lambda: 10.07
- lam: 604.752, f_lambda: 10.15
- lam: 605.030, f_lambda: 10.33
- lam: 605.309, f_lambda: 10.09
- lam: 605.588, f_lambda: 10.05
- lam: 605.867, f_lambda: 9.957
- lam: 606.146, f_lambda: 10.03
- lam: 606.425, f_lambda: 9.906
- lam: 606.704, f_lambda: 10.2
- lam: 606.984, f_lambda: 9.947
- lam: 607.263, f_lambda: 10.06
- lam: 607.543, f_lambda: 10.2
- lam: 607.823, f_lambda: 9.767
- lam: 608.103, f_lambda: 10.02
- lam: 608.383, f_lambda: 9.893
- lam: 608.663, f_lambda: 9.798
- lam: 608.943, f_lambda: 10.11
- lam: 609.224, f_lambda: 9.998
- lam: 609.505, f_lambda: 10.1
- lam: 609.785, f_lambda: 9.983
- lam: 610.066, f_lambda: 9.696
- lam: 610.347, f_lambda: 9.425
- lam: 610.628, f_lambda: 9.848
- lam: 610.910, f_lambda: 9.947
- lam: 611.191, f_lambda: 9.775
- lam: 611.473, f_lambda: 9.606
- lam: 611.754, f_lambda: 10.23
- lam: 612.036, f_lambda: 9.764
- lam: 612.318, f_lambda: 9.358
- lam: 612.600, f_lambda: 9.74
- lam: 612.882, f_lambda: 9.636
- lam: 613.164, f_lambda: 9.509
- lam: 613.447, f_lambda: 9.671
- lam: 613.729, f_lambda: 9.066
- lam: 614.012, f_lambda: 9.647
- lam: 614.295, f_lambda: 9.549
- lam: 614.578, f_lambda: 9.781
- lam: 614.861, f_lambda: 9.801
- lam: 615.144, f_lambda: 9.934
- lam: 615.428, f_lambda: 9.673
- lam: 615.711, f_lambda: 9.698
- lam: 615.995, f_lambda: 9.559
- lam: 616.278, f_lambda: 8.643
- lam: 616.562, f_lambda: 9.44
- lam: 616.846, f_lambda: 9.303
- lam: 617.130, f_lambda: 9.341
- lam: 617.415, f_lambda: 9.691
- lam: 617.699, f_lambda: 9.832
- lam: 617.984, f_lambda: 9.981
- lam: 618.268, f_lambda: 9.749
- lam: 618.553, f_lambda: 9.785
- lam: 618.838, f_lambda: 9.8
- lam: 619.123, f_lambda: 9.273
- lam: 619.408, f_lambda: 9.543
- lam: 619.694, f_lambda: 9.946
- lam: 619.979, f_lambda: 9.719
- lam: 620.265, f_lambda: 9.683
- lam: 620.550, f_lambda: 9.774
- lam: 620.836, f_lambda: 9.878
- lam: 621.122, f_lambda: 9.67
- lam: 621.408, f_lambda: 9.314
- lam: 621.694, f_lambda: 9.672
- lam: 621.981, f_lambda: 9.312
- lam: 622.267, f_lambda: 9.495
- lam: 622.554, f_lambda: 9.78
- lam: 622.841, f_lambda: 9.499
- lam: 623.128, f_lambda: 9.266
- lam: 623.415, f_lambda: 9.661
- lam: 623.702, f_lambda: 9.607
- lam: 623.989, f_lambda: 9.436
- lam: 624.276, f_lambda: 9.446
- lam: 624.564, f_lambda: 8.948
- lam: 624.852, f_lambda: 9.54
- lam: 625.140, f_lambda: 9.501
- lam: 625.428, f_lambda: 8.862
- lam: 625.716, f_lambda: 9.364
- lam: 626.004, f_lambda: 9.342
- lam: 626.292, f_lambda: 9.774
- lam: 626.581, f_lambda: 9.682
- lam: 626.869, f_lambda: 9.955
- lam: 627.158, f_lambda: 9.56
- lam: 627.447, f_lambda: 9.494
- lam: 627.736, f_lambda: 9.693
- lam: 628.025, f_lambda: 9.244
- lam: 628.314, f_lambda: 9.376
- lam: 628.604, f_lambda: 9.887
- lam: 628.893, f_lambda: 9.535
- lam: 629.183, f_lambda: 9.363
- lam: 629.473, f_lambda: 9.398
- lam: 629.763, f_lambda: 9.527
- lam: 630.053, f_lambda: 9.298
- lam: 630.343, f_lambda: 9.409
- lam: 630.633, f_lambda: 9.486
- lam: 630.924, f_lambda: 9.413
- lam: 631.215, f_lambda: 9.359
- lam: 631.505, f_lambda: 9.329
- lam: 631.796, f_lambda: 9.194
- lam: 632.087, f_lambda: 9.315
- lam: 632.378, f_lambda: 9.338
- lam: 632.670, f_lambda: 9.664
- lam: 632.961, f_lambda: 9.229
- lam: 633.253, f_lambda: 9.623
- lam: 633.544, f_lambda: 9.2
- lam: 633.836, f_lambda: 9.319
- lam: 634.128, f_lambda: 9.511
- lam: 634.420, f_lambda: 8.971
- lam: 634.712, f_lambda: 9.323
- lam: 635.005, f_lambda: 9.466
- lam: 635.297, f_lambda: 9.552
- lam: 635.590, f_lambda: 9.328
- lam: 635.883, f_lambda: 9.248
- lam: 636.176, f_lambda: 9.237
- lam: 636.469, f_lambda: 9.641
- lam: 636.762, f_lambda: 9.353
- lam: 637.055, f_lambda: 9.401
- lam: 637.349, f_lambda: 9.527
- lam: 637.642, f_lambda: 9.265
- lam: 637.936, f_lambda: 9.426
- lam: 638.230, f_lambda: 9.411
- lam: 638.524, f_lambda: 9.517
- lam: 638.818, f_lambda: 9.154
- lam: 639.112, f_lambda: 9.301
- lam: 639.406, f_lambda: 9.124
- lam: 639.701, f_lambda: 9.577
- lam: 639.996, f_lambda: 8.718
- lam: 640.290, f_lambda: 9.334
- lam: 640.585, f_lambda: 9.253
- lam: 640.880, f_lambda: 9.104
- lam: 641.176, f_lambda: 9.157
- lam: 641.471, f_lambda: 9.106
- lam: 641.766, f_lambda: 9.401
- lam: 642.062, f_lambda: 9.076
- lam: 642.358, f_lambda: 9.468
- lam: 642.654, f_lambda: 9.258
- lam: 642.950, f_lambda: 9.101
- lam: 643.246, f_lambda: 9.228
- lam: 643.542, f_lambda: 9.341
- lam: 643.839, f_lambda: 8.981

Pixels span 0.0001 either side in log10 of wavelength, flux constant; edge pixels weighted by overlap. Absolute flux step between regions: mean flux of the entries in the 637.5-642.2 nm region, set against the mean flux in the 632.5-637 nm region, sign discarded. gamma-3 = 0.1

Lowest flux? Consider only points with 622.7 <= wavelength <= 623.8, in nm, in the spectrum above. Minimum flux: 9.266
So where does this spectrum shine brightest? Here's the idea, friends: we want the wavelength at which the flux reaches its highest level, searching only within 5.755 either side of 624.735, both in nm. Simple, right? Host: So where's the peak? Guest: 626.869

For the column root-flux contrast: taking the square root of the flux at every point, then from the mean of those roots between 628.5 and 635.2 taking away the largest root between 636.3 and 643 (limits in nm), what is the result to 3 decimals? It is -0.040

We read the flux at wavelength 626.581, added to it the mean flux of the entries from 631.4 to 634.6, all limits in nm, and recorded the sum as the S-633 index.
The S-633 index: 19.02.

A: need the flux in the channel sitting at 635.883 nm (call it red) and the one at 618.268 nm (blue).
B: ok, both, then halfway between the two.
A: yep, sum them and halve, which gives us 9.50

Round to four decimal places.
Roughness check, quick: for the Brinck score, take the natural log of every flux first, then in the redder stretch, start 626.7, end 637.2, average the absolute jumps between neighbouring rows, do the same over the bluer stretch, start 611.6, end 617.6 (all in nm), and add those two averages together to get 0.0540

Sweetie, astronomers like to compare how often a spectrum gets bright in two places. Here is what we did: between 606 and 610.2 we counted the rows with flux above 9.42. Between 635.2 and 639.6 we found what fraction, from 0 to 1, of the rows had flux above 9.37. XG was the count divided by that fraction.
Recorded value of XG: 32.1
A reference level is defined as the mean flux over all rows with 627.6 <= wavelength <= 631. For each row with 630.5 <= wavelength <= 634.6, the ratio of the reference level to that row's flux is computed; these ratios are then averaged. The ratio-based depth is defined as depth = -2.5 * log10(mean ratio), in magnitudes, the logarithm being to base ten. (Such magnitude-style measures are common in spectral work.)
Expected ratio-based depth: -0.014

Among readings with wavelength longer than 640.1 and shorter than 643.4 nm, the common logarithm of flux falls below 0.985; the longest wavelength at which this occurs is 643.246 nm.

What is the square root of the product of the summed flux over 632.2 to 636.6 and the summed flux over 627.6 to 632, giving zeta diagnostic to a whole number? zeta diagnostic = 141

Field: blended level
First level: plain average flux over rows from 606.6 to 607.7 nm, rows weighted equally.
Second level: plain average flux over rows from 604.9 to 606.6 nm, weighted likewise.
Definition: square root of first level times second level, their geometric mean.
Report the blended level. 10.1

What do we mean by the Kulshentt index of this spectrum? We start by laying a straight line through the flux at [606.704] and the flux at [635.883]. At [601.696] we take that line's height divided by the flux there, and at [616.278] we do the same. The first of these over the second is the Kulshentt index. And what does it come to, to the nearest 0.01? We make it 0.91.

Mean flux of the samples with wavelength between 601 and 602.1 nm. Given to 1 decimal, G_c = 10.1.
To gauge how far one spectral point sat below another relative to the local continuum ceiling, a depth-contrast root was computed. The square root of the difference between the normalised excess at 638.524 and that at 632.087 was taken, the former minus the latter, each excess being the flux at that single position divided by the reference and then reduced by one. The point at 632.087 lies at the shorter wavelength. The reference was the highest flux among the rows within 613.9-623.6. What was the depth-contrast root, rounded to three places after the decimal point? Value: 0.142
